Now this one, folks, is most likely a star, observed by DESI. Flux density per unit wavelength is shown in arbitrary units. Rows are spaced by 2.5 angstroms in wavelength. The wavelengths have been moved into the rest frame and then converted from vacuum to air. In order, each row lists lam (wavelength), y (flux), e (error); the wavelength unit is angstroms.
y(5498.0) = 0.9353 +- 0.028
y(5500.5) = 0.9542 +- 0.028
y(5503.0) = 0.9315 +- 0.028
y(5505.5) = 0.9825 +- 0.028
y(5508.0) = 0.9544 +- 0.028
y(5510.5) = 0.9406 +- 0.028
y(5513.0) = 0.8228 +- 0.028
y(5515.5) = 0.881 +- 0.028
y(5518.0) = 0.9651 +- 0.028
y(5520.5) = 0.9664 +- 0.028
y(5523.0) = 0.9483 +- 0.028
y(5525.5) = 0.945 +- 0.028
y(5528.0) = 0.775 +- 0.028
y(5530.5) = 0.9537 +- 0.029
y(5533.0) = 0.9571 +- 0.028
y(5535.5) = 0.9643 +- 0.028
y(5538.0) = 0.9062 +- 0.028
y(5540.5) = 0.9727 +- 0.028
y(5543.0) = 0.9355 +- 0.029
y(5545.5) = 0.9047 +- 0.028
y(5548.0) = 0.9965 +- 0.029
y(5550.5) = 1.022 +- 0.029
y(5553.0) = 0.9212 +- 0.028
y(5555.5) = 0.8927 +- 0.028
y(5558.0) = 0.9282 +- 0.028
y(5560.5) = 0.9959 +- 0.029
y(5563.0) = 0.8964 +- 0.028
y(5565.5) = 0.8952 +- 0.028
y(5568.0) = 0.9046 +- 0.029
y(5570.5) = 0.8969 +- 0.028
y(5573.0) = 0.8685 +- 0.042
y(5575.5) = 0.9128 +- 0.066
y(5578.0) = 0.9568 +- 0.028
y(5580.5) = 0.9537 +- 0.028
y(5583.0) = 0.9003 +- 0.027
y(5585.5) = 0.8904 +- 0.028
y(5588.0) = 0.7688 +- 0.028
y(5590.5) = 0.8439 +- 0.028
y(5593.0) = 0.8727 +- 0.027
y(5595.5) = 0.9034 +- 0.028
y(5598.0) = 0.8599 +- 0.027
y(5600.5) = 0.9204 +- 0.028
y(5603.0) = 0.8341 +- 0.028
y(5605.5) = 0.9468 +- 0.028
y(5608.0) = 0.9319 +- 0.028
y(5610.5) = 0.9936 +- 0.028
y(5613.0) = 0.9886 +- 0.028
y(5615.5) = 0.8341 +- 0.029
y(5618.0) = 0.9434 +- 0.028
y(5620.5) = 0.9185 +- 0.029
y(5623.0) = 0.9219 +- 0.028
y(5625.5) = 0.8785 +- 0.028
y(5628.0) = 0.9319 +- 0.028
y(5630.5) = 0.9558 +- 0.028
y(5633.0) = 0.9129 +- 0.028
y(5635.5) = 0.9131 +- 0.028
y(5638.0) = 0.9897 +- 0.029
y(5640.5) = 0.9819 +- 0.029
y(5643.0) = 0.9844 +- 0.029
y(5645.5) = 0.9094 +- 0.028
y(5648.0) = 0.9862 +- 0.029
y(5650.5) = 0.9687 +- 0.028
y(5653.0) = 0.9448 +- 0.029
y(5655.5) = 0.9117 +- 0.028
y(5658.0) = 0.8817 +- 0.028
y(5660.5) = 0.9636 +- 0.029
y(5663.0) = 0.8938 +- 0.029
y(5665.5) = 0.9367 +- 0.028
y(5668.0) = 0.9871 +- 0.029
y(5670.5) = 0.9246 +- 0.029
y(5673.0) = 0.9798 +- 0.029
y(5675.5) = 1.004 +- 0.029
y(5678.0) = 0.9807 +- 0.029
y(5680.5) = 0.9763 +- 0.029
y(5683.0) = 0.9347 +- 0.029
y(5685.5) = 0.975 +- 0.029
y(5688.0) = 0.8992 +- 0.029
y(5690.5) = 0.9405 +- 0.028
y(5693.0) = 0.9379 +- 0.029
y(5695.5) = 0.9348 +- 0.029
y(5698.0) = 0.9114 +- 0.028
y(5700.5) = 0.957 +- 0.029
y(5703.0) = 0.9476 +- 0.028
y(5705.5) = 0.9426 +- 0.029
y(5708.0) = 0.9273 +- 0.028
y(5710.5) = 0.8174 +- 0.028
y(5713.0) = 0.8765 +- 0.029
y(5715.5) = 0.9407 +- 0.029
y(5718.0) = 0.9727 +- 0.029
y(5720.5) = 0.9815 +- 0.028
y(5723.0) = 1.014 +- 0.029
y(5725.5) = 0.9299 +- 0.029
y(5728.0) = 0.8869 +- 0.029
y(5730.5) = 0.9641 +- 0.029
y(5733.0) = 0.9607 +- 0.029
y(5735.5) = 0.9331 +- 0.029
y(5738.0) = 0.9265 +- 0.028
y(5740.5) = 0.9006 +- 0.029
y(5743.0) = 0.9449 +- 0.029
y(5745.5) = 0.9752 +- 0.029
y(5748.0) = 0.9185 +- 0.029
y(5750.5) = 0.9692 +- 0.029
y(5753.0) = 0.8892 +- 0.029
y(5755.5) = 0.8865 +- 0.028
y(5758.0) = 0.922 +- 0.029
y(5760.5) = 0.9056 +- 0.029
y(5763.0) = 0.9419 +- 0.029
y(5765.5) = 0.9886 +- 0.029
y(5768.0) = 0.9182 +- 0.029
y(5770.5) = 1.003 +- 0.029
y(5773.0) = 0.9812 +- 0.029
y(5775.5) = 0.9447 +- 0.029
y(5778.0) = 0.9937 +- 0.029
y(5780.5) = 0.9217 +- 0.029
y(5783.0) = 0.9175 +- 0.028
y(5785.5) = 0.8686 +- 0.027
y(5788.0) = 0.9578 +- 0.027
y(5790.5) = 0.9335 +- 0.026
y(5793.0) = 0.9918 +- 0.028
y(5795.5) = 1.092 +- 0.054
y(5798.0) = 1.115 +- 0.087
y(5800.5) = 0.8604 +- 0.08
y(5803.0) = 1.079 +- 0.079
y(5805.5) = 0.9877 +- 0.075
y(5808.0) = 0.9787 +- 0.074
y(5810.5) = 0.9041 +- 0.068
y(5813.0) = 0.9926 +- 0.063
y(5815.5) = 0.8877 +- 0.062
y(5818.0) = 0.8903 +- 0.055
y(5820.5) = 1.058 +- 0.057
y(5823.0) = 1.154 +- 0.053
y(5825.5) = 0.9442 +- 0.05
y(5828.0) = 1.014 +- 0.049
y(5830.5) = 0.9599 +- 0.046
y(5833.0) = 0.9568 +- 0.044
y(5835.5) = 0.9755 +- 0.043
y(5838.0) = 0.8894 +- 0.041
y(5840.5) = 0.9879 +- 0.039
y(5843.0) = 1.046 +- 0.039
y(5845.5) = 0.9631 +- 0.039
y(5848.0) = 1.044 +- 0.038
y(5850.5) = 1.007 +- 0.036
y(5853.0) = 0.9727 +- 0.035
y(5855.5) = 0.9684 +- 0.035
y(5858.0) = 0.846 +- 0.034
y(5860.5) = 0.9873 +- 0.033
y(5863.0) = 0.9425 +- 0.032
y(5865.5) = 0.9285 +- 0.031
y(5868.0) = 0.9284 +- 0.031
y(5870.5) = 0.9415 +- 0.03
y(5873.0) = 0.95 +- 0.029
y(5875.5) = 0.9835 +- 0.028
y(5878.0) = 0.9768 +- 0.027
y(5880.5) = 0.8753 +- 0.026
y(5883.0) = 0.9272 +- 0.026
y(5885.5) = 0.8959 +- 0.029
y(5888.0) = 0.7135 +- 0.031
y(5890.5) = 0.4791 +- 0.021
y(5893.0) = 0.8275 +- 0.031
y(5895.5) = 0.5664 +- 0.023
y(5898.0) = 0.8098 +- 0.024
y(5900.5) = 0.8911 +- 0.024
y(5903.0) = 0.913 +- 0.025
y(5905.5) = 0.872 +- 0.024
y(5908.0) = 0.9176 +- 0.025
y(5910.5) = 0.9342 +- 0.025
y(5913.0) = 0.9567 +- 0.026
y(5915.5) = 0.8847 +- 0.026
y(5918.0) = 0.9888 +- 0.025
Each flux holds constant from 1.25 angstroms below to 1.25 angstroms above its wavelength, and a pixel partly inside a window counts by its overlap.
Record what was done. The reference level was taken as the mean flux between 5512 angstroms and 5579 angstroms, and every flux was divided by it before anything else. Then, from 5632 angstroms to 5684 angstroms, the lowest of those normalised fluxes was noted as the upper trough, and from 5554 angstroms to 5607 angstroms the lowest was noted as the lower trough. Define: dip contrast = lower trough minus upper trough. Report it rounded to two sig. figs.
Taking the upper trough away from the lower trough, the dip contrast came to -0.12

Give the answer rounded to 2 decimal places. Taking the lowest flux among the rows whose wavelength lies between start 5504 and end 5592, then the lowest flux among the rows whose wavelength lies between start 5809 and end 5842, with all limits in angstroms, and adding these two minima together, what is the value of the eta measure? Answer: 1.66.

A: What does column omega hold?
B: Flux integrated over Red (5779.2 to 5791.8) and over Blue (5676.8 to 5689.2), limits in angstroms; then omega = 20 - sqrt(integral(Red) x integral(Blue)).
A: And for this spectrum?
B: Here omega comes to 8.3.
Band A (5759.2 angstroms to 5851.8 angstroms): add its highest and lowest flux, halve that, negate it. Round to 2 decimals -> -1.01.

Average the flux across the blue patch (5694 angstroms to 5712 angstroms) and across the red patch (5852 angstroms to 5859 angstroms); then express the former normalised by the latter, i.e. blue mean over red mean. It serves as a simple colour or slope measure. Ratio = 0.99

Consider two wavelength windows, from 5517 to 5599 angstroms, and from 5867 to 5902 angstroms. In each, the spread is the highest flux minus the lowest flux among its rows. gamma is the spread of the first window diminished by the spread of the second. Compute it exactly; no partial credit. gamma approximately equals -0.25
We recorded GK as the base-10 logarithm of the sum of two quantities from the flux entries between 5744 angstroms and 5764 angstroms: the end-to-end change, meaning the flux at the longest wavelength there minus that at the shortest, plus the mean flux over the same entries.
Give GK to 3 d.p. -0.049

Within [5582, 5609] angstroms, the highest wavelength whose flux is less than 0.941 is 5608.0 angstroms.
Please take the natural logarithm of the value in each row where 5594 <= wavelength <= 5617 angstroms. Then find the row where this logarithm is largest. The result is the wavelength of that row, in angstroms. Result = 5610.5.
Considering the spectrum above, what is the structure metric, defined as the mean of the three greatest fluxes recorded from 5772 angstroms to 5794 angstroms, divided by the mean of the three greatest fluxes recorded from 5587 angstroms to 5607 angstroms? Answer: 1.071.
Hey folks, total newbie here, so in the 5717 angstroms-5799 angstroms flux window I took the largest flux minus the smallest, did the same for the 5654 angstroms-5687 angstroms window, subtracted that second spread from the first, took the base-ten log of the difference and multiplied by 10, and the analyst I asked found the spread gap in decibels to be -9.1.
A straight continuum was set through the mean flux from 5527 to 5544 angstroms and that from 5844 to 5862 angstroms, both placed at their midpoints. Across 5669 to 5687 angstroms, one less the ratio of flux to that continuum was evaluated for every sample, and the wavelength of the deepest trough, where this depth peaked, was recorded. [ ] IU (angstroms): 5670.5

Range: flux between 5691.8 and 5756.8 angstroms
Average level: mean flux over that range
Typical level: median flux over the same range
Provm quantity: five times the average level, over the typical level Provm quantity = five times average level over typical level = 4.98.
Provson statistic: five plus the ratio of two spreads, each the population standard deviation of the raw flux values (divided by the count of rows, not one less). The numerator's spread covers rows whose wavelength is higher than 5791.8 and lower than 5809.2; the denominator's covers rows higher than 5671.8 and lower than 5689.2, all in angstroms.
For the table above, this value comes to 7.5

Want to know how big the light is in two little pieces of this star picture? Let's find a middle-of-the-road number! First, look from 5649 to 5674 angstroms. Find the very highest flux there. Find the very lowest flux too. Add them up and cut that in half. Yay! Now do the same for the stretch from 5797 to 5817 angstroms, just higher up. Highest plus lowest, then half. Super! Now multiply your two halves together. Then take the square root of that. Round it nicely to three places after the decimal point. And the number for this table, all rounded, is 0.961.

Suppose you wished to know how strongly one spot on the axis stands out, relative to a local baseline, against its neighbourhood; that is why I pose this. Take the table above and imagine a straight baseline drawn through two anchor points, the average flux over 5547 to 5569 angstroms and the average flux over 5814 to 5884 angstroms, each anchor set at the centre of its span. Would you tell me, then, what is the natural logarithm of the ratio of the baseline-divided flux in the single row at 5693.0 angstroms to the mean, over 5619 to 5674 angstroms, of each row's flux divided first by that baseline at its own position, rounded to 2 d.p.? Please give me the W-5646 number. -0.01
